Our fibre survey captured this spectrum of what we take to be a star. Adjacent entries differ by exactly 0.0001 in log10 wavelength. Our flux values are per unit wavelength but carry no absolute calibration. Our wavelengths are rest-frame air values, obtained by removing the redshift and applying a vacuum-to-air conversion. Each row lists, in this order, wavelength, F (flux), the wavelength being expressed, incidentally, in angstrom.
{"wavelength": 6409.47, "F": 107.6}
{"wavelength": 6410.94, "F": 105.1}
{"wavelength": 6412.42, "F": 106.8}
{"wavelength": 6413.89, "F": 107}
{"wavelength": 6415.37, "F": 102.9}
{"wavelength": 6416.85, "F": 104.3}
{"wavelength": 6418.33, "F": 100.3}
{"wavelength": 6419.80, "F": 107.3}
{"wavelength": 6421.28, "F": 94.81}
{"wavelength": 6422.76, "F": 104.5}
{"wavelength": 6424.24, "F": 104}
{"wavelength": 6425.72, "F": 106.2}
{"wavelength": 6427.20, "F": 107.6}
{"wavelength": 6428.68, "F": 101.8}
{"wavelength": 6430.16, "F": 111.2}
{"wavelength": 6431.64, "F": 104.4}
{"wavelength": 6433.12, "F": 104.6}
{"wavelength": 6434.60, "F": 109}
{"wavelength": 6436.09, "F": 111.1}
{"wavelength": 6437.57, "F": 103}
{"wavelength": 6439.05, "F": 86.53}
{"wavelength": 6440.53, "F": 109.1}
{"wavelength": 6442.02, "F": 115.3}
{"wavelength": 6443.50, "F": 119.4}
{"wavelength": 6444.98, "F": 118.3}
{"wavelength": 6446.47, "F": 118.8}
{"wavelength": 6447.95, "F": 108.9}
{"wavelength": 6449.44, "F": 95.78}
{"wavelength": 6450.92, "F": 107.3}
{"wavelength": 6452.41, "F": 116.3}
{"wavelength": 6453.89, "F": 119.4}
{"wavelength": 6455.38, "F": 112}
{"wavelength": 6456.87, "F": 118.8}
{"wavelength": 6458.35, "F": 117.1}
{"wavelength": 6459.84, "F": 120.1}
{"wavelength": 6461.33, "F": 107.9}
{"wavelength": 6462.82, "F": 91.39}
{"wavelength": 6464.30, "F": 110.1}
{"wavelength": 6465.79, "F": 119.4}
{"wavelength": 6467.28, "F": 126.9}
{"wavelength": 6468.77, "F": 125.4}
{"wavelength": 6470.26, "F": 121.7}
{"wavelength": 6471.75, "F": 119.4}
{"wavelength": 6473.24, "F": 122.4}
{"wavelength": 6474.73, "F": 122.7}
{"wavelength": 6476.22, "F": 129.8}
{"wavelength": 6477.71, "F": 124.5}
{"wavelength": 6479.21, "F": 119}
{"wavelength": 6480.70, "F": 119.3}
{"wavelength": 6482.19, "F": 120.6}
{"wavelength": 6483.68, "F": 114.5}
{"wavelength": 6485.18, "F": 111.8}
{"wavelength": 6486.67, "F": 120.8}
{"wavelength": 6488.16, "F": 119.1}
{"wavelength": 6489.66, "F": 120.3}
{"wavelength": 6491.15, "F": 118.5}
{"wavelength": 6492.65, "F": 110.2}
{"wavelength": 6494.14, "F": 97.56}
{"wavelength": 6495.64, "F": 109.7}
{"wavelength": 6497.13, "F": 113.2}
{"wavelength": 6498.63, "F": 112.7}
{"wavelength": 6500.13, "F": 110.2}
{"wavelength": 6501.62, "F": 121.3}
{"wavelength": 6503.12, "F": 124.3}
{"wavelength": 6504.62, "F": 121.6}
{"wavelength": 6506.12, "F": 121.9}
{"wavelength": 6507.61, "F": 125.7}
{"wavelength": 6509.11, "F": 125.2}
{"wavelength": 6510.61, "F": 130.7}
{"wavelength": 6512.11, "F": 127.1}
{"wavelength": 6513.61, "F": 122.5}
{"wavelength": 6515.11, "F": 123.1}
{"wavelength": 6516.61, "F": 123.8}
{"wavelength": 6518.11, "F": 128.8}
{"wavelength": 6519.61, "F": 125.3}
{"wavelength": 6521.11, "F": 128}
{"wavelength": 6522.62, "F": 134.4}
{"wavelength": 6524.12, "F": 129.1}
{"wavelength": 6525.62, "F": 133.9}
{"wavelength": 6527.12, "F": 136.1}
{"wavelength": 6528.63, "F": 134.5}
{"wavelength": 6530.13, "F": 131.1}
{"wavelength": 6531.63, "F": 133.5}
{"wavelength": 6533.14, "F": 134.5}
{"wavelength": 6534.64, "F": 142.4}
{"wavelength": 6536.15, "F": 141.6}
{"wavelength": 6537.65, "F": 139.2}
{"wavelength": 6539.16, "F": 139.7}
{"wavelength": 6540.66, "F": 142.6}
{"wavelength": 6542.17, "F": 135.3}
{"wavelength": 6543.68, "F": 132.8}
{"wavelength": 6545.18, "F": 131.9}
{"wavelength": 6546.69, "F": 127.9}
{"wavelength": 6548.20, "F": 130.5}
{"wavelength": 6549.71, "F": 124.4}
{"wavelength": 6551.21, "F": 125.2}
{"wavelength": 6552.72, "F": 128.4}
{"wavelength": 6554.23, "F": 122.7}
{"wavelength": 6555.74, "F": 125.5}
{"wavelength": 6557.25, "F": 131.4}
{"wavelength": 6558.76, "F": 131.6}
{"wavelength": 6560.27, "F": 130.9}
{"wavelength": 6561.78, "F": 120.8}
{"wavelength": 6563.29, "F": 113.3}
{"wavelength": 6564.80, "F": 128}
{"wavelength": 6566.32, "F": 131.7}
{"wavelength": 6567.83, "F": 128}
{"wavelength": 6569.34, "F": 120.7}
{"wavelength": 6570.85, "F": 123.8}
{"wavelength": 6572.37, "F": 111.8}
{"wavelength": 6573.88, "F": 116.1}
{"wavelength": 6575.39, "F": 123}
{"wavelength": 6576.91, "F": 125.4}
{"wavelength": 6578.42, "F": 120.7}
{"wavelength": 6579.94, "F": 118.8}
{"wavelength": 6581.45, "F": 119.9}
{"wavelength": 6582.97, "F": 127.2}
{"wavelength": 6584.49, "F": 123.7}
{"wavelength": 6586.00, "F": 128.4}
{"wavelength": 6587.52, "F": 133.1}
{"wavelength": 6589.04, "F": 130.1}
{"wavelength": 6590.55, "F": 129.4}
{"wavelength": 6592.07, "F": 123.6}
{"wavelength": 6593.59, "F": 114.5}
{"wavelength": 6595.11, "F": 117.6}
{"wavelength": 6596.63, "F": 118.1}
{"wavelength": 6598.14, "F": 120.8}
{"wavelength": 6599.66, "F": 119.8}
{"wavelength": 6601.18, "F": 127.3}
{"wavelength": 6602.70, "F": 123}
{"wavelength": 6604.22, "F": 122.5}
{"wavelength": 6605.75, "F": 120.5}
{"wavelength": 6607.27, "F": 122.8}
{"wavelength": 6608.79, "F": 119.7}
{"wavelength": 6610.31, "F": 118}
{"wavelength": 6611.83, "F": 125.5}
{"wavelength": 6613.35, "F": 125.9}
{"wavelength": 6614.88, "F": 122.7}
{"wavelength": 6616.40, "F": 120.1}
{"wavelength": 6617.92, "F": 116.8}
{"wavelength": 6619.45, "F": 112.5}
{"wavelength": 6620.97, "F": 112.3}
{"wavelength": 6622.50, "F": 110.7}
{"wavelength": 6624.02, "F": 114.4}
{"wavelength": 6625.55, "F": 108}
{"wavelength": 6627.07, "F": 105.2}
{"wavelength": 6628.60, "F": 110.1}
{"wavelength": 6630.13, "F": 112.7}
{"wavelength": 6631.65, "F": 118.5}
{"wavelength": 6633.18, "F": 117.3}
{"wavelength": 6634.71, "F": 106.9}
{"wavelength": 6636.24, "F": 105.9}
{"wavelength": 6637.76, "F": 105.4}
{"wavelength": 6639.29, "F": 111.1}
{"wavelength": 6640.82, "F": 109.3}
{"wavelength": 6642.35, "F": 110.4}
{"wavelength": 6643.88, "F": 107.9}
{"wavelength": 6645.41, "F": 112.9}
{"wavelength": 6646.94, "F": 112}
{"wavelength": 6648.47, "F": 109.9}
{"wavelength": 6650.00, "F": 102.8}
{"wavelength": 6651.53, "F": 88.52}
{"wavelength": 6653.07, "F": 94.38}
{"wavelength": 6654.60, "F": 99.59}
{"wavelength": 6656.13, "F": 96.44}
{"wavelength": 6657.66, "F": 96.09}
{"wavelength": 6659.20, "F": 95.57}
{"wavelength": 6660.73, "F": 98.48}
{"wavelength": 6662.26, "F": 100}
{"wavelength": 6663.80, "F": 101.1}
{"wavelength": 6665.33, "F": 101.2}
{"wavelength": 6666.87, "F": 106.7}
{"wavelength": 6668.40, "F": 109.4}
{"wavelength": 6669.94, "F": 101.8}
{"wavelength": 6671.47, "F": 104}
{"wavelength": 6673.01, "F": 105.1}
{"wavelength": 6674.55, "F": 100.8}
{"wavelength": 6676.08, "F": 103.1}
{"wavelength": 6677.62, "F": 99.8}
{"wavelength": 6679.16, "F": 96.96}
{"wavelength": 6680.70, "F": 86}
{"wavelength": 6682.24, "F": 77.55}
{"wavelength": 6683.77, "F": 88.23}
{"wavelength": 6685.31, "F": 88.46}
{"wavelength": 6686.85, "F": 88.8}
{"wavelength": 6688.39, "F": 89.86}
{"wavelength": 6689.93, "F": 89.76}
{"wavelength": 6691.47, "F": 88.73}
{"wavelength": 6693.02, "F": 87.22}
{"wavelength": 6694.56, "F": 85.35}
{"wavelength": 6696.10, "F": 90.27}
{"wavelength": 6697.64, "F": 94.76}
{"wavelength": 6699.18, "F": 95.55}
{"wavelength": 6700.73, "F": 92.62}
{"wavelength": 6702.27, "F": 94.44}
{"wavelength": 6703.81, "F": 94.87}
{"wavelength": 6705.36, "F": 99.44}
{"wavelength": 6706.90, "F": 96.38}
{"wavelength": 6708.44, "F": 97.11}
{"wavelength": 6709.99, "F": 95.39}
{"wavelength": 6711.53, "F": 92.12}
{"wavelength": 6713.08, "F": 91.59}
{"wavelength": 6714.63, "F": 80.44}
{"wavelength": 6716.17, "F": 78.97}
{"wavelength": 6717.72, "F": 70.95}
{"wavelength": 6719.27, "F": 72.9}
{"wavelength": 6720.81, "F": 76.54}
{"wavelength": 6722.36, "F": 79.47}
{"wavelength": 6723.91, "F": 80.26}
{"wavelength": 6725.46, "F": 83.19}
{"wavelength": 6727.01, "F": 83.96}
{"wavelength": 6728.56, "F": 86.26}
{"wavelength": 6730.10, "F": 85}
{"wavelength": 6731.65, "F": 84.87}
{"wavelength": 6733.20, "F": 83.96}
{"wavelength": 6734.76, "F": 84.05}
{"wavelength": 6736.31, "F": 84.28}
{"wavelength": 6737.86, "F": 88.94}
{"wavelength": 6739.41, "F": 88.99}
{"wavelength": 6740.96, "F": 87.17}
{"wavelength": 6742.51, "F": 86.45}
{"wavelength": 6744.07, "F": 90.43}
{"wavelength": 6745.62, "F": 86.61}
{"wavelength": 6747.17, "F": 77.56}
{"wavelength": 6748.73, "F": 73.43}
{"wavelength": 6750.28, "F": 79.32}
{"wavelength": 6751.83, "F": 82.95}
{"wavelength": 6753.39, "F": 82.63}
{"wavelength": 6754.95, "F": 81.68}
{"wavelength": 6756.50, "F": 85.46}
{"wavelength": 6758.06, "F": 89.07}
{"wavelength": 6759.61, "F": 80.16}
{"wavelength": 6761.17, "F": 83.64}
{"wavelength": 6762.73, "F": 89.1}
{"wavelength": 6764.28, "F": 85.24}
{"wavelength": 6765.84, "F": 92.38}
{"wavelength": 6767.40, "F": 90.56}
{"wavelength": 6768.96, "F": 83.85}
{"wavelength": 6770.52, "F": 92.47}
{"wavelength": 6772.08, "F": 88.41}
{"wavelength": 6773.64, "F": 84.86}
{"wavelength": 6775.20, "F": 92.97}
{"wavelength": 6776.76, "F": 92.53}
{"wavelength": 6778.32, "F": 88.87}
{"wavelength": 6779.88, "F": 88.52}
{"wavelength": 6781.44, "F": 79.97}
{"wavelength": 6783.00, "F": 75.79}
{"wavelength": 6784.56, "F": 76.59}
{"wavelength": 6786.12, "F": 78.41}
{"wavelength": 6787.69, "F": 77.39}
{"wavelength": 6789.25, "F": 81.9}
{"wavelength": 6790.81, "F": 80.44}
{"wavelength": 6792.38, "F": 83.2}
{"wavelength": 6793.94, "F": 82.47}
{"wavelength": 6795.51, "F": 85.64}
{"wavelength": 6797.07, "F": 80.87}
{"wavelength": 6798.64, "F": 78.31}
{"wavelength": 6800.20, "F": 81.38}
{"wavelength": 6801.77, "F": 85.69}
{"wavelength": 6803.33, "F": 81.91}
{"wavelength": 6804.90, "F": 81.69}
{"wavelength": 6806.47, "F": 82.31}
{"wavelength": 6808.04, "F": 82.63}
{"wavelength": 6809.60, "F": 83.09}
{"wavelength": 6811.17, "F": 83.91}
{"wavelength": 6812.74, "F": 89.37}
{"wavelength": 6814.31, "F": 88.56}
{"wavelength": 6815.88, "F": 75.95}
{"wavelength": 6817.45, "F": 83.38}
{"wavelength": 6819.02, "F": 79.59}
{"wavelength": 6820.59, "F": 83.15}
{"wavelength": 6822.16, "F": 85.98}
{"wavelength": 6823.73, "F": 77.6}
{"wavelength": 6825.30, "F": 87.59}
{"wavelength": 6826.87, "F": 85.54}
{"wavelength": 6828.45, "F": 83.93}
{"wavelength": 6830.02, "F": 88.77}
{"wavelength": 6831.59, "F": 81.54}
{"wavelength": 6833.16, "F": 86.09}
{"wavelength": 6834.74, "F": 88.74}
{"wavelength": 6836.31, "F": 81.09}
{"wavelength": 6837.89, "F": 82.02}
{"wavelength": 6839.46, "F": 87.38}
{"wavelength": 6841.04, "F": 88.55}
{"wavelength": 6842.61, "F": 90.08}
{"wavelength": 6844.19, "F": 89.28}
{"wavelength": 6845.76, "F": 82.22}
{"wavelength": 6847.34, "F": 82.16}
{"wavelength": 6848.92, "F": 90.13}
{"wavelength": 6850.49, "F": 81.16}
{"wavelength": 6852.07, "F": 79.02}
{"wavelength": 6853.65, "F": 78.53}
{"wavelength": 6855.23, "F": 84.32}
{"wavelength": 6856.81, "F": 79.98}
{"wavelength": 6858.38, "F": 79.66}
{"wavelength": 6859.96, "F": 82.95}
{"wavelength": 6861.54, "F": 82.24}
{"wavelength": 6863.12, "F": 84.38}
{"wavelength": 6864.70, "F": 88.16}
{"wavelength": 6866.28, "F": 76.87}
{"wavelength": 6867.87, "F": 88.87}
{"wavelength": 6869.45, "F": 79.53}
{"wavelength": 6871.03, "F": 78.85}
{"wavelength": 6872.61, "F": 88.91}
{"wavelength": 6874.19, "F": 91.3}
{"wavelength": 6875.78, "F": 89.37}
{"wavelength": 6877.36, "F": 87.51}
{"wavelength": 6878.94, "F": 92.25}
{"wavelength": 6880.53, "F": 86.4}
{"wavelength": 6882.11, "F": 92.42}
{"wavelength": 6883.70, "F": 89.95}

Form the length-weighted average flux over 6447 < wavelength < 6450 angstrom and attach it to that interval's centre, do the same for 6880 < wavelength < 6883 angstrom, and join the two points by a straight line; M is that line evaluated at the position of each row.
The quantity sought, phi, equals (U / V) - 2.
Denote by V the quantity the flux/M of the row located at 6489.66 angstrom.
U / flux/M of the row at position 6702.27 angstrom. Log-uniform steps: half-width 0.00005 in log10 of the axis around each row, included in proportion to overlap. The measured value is -1.2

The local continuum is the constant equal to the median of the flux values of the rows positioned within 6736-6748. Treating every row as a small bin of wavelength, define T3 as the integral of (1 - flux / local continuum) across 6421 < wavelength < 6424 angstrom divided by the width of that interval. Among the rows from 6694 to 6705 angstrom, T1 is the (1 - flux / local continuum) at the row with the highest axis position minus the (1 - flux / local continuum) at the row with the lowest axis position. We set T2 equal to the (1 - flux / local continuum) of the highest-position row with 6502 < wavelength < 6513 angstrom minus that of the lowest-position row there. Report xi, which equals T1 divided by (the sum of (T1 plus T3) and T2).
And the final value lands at 0.36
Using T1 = -0.11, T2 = -0.03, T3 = -0.16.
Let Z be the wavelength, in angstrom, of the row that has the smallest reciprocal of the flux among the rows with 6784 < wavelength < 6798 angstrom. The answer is 6795.51 angstrom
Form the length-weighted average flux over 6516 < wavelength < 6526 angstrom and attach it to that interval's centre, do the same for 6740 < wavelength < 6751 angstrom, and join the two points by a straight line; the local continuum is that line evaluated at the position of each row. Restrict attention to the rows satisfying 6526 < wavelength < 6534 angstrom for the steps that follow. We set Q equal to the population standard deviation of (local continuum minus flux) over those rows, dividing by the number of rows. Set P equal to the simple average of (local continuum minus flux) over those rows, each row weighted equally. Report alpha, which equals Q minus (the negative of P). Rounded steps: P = -6.9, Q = 1.5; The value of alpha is -5.3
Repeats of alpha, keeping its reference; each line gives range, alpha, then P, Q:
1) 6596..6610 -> -6.6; -9.4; 2.8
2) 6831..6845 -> -17.9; -21.8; 4.0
